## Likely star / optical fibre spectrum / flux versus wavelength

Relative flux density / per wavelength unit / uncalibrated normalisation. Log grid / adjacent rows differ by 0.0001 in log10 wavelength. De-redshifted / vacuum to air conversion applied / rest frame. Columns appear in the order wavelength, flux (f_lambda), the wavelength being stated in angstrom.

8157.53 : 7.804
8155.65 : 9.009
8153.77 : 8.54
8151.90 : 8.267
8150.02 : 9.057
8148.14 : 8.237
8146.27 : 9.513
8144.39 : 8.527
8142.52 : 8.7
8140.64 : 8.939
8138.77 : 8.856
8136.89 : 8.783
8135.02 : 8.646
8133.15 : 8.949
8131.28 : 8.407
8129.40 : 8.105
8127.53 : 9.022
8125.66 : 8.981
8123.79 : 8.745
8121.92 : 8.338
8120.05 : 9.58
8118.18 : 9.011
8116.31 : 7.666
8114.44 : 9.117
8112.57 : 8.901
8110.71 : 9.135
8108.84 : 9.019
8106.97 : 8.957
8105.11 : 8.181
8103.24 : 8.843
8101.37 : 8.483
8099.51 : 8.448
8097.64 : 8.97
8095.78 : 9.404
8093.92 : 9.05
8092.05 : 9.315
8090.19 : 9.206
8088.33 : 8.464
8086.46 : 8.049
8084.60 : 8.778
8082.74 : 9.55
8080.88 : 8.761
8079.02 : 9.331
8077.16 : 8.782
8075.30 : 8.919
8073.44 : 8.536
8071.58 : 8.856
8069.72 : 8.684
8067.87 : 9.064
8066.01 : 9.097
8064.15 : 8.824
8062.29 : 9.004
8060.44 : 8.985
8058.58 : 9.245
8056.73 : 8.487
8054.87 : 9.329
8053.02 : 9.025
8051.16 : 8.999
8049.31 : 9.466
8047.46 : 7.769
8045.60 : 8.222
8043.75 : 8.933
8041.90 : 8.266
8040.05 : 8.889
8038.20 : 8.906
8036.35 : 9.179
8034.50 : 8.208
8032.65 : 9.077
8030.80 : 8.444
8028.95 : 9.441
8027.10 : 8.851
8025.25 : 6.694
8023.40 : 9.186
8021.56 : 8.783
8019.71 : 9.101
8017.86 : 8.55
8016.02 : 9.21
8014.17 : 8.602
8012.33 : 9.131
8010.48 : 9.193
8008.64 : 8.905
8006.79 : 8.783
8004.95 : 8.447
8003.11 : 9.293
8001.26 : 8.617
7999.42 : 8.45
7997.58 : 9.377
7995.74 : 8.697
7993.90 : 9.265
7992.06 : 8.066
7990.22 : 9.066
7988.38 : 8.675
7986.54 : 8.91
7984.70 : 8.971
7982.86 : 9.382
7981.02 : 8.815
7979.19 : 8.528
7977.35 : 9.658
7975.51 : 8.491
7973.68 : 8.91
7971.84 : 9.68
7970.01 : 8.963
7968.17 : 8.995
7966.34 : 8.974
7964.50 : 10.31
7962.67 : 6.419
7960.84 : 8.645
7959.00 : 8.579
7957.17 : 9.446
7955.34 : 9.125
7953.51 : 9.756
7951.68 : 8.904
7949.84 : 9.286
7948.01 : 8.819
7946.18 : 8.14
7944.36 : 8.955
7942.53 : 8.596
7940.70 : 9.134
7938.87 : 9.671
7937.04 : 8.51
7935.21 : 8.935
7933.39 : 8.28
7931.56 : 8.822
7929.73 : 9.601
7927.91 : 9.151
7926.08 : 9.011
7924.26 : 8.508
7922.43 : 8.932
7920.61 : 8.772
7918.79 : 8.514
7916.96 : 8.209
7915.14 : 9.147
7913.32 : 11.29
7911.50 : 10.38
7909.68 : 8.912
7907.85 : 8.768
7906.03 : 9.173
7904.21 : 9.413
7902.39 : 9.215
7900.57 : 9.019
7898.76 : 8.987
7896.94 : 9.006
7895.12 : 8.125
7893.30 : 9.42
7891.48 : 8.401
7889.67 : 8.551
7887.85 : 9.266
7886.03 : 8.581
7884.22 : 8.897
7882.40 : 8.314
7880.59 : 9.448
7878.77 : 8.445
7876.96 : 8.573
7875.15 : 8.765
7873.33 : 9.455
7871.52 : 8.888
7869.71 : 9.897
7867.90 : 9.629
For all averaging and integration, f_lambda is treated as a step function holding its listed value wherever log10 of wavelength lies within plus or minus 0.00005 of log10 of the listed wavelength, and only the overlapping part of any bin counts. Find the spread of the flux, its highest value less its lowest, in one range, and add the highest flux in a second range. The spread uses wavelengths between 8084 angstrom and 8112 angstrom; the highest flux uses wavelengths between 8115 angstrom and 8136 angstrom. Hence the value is 10.9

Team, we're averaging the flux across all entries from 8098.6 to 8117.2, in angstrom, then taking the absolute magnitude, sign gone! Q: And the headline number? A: 8.68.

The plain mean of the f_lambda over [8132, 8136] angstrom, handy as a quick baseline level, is 8.80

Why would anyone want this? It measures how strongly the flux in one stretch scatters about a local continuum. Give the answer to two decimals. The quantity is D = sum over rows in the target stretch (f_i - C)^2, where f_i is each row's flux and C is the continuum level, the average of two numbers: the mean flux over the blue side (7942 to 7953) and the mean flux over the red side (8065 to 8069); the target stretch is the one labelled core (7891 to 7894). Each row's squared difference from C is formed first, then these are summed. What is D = 0.52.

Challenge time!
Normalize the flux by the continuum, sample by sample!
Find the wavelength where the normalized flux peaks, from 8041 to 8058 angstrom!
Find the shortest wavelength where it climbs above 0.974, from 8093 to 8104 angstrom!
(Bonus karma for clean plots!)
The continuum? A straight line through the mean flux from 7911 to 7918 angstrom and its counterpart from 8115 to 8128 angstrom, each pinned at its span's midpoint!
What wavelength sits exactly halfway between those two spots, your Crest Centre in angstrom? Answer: 8071.6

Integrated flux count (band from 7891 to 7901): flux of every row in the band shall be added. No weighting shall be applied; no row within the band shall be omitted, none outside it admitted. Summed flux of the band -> 53.0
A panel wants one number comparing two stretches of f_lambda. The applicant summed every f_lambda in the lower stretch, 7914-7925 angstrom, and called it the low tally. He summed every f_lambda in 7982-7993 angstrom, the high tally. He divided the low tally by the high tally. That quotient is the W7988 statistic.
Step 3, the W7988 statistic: 0.98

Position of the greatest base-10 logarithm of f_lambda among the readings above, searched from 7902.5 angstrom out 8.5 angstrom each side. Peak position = 7904.21 angstrom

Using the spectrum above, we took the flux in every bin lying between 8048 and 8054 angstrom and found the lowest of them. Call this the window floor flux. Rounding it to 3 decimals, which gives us 8.999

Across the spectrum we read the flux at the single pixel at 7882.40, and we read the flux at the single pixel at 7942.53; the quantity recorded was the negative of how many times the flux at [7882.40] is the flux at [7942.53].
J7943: -0.97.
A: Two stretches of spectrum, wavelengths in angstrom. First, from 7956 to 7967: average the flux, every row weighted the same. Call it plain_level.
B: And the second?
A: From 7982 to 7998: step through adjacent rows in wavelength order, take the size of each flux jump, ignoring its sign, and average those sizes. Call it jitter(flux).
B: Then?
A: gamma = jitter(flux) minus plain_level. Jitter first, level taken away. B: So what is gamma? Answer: -8.16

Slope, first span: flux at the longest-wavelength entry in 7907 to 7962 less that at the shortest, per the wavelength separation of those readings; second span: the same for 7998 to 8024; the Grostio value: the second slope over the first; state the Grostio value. -13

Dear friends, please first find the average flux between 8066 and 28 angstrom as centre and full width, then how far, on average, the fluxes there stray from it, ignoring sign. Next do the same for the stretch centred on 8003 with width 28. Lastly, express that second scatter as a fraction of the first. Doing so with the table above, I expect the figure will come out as 1.61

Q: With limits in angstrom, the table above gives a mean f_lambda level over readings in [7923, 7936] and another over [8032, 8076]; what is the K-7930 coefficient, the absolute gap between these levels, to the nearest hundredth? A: 0.07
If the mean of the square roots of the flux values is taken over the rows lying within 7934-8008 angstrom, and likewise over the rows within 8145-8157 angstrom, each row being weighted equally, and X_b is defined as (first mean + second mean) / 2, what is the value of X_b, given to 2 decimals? 2.97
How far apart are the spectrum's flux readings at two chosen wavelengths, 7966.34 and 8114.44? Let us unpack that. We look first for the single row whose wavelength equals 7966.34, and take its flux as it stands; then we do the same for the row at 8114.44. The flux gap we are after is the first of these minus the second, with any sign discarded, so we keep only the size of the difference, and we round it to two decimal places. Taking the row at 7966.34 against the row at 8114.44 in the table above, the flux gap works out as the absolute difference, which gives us 0.14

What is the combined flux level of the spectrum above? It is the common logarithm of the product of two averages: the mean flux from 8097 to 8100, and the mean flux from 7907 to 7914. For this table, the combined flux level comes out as 1.93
